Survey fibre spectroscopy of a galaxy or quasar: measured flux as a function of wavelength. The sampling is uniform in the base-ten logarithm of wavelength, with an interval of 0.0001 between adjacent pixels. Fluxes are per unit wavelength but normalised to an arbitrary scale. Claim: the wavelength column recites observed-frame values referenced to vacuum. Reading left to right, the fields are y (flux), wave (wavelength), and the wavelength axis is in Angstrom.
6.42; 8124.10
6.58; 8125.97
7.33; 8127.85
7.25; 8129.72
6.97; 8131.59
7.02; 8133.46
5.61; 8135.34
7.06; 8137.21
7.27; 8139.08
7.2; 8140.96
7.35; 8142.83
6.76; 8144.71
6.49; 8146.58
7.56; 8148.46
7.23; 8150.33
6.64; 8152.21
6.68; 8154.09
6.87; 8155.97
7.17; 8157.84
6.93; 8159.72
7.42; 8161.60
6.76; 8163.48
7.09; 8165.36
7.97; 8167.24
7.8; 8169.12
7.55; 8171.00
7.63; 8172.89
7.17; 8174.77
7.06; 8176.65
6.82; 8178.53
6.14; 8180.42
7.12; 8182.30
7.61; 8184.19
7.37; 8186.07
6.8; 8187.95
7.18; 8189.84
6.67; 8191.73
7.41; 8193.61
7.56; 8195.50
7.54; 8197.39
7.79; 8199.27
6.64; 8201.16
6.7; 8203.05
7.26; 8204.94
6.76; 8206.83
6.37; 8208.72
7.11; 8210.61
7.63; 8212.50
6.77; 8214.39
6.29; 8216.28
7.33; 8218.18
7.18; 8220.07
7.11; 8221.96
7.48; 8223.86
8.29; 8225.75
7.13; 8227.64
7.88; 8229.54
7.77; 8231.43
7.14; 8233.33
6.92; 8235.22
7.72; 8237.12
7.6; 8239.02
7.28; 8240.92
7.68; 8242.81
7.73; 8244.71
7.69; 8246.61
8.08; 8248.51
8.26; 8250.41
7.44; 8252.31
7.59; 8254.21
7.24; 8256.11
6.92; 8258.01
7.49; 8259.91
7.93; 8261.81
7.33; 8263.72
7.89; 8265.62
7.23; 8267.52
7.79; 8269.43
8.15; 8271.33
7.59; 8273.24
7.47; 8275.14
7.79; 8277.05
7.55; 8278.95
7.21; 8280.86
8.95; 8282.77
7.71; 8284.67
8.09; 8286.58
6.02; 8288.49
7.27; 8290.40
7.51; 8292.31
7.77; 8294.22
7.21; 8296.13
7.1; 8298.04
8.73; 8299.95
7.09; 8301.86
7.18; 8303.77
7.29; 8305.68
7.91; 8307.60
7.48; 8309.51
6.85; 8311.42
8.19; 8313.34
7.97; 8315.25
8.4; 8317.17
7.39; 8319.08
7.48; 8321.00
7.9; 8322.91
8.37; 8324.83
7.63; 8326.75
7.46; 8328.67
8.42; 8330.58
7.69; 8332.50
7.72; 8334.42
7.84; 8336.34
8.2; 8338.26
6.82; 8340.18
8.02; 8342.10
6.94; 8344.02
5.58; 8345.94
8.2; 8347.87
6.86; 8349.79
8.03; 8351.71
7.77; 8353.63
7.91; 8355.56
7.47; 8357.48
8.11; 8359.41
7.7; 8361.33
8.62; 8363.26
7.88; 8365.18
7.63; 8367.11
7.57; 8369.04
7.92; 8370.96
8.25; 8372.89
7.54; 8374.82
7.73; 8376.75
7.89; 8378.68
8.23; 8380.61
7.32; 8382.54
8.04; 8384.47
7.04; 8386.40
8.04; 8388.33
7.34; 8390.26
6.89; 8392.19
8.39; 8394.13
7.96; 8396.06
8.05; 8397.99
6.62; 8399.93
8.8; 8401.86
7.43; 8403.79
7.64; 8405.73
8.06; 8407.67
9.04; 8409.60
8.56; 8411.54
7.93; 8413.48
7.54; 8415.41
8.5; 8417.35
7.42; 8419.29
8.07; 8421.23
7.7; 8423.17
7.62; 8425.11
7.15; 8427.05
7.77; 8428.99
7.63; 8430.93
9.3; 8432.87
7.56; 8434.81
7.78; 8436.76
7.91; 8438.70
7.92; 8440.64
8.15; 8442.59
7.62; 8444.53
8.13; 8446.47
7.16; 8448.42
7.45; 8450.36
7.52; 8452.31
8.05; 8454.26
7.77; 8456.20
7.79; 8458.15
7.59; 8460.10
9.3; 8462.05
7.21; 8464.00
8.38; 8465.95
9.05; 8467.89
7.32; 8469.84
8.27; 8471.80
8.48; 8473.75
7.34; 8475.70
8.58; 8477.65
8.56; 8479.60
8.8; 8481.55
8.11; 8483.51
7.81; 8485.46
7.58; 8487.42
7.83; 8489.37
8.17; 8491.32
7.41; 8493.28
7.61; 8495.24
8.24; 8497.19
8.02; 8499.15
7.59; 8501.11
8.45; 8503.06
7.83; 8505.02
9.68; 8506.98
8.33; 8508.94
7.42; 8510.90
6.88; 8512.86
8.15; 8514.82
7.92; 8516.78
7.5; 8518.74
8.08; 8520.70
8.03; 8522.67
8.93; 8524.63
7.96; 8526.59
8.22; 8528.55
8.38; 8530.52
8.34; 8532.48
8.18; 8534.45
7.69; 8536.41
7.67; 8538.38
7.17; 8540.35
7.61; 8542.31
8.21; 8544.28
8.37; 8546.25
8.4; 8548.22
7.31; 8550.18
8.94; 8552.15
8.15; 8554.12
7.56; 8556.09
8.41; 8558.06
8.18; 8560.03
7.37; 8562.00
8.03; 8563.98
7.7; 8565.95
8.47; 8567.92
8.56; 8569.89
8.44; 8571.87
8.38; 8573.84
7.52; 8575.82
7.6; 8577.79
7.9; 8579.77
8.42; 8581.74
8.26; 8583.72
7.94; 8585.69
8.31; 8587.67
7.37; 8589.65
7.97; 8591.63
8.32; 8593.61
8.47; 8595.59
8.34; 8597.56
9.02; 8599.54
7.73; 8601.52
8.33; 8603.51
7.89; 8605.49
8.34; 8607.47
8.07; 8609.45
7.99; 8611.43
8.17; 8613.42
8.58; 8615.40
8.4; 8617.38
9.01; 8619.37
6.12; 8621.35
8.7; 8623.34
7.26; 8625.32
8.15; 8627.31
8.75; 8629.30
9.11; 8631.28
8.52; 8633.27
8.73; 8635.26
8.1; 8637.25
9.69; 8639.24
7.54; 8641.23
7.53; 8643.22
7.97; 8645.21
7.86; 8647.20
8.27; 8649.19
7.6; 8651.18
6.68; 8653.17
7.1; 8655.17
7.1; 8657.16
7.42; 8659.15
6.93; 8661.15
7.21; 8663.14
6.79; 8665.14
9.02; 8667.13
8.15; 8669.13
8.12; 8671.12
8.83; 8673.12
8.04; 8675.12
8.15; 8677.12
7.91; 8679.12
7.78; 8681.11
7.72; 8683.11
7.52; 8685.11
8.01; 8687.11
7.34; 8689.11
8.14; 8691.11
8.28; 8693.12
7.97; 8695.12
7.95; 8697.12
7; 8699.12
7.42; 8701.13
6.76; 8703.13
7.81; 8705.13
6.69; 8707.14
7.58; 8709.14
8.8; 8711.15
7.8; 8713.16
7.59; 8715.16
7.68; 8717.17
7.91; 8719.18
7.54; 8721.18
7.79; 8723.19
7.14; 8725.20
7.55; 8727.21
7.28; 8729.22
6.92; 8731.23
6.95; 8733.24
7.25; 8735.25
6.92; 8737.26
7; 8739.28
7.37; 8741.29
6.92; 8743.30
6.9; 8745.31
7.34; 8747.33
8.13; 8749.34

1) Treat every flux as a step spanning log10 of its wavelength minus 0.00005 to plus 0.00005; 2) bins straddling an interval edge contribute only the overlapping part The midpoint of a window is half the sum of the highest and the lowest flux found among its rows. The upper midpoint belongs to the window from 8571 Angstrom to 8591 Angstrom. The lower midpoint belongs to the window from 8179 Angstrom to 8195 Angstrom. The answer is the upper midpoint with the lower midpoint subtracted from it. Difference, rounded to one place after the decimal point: 1.0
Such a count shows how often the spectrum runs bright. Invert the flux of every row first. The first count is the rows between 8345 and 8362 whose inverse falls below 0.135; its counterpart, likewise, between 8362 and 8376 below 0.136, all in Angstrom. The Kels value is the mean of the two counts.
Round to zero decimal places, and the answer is 7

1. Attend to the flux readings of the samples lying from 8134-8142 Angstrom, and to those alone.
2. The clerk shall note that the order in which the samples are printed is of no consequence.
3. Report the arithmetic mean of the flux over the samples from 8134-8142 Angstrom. 6.8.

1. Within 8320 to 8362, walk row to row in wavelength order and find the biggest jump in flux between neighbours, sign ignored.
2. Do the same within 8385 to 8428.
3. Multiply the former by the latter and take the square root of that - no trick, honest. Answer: 2.39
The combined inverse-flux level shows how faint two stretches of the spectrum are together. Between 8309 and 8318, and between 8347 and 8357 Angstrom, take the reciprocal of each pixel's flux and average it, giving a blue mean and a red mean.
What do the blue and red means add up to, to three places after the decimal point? 0.259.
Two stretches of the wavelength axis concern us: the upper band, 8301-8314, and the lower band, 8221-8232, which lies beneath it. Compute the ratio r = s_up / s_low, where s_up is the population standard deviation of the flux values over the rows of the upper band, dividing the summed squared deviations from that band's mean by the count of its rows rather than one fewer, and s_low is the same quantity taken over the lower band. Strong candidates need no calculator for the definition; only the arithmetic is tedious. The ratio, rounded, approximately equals 1.04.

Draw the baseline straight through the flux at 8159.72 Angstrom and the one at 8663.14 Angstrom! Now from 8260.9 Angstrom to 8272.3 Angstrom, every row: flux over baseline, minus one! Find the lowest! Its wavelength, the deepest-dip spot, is 8267.52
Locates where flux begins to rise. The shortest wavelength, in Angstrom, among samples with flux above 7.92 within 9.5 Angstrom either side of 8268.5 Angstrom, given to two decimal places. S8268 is 8261.81 Angstrom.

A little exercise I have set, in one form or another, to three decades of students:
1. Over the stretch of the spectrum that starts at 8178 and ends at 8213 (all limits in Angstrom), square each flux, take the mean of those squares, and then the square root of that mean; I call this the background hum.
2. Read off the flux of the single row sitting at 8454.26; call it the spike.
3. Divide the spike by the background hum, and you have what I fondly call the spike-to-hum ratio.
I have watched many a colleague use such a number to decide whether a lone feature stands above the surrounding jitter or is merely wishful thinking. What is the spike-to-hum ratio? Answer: 1.14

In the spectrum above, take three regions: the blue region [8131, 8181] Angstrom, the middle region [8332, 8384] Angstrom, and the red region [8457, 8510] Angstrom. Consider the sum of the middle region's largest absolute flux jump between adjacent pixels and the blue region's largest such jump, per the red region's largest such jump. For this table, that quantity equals 1.9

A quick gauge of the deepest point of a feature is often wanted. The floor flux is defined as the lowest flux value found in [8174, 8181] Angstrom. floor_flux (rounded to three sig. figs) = 6.14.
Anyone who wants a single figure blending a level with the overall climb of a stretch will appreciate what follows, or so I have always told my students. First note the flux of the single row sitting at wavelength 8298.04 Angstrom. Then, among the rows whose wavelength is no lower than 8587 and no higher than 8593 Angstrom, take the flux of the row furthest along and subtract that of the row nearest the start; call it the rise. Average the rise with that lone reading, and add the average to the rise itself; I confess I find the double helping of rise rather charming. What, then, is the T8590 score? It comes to 3.0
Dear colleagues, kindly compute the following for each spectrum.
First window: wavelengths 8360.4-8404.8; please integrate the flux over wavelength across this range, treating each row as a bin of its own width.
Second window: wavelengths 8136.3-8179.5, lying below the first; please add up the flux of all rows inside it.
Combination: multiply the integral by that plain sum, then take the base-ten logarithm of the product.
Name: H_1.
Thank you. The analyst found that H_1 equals 4.754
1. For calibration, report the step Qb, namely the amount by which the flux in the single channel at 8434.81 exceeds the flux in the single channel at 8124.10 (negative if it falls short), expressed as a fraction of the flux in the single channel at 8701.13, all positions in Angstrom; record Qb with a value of 0.15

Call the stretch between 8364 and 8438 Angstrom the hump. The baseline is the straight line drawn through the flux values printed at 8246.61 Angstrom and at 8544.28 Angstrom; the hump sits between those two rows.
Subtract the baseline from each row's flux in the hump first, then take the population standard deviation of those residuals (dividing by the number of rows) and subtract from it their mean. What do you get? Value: 0.66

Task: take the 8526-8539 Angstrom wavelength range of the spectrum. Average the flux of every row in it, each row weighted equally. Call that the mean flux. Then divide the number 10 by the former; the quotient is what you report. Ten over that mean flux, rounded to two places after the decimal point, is 1.24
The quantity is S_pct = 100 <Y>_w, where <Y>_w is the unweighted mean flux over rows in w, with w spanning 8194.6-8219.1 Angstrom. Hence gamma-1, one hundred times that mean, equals 706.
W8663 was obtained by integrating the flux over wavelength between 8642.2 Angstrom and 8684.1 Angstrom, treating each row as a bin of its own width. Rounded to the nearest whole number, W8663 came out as 324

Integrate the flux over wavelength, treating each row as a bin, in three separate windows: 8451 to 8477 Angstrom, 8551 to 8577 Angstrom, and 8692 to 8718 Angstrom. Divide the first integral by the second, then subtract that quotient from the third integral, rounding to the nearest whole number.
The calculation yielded 198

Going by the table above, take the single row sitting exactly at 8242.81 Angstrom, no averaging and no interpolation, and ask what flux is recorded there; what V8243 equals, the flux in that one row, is 7.68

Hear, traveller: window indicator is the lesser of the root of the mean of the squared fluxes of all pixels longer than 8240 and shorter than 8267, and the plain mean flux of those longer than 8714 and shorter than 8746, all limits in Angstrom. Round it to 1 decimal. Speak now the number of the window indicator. 7.3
